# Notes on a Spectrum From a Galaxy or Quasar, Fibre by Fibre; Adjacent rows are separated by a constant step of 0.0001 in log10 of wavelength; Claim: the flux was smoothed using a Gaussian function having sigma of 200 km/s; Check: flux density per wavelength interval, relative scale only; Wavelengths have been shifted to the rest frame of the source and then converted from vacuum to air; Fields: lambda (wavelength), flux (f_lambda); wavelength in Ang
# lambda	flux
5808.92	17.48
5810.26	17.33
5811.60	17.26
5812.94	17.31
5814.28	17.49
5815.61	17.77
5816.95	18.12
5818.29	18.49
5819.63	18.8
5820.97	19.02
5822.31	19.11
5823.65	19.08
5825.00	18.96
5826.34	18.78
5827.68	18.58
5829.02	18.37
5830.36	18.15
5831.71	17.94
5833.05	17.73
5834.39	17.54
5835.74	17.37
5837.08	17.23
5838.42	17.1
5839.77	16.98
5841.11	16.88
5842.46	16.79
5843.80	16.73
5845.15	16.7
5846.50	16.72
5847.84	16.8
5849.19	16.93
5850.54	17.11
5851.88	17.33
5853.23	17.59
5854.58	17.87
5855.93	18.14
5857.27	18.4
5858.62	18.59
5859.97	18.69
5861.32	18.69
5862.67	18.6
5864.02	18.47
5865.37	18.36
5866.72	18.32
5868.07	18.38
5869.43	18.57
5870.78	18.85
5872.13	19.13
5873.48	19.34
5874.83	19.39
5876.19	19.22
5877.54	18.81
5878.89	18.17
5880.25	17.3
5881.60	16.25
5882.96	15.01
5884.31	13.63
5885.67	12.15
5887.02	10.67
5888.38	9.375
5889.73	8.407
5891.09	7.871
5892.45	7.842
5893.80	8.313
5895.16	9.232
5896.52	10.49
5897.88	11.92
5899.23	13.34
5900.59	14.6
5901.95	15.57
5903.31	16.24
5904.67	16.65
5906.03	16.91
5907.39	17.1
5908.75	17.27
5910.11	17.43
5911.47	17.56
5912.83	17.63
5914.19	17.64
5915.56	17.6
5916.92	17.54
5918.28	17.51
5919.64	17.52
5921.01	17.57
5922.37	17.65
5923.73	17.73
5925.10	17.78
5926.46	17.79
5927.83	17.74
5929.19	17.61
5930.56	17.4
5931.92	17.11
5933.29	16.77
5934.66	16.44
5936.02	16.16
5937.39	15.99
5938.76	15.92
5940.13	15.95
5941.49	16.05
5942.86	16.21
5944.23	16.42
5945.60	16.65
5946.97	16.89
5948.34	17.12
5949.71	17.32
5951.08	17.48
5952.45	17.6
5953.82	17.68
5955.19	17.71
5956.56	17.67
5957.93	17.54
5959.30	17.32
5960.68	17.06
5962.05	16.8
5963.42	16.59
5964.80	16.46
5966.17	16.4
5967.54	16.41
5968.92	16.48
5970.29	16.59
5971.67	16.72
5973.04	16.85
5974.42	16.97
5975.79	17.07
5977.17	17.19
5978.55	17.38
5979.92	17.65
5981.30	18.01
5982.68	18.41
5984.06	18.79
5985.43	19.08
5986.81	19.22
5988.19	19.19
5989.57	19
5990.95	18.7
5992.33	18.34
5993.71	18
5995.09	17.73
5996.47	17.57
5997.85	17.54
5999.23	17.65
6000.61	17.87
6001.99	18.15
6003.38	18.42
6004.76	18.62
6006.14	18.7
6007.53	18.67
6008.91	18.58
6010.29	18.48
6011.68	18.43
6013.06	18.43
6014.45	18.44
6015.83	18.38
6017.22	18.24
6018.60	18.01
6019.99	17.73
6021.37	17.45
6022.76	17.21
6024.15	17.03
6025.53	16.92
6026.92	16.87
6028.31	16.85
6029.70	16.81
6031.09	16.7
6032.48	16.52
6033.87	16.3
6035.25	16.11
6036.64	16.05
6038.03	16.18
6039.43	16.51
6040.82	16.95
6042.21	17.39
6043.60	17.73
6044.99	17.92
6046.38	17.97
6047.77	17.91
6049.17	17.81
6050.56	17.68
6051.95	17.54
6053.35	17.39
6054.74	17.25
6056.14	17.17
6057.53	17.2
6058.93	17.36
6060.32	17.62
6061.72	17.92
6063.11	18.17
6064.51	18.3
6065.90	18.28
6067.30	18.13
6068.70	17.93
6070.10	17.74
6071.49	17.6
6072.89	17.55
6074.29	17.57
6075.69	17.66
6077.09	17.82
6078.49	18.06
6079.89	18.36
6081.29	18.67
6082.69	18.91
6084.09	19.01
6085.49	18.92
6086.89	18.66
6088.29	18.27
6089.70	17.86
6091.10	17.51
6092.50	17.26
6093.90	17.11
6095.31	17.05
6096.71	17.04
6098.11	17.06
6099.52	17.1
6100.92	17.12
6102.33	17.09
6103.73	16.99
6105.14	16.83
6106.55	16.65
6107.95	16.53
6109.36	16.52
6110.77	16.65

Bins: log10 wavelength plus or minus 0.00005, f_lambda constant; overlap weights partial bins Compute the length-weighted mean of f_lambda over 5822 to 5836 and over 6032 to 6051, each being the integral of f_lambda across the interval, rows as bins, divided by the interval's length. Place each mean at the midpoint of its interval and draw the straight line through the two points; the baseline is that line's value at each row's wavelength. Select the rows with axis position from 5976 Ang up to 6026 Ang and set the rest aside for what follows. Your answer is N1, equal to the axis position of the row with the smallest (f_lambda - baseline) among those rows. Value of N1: 5977.17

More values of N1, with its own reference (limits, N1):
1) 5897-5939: 5897.88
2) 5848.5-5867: 5849.19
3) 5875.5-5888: 5887.02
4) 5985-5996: 5995.09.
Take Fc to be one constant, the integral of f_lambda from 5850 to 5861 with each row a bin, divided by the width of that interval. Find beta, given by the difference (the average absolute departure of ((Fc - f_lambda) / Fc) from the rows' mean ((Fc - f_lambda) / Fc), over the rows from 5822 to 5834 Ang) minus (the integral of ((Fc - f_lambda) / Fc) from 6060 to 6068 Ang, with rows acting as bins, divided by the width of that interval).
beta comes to 0.03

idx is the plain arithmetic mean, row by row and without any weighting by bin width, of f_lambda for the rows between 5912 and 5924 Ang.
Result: 17.6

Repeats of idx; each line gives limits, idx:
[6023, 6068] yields 17.3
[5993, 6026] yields 18.0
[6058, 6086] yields 18.1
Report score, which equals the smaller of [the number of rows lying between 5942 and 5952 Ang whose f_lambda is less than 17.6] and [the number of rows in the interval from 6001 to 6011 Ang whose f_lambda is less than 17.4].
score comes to 0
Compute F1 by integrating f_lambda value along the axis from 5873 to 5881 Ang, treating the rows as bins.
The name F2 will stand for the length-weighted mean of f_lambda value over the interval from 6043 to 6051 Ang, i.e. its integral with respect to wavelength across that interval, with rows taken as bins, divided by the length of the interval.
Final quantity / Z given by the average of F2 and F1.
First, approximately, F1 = 149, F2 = 17.8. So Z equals 84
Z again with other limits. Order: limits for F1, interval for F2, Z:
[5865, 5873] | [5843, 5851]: 83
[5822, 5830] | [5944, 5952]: 84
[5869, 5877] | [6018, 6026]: 85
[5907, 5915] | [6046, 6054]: 79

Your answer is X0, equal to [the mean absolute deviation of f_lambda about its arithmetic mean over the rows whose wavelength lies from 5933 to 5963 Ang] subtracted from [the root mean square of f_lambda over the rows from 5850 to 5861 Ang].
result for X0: 17.43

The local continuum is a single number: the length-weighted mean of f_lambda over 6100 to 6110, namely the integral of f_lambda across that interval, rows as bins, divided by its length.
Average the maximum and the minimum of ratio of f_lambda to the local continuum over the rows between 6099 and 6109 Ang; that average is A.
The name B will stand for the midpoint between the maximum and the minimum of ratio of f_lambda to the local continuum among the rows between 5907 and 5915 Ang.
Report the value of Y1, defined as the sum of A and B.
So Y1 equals 2.03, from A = 1.00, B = 1.03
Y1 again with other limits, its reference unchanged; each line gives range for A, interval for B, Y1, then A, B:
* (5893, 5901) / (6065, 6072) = 1.75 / 0.68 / 1.07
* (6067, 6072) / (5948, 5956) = 2.10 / 1.06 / 1.04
